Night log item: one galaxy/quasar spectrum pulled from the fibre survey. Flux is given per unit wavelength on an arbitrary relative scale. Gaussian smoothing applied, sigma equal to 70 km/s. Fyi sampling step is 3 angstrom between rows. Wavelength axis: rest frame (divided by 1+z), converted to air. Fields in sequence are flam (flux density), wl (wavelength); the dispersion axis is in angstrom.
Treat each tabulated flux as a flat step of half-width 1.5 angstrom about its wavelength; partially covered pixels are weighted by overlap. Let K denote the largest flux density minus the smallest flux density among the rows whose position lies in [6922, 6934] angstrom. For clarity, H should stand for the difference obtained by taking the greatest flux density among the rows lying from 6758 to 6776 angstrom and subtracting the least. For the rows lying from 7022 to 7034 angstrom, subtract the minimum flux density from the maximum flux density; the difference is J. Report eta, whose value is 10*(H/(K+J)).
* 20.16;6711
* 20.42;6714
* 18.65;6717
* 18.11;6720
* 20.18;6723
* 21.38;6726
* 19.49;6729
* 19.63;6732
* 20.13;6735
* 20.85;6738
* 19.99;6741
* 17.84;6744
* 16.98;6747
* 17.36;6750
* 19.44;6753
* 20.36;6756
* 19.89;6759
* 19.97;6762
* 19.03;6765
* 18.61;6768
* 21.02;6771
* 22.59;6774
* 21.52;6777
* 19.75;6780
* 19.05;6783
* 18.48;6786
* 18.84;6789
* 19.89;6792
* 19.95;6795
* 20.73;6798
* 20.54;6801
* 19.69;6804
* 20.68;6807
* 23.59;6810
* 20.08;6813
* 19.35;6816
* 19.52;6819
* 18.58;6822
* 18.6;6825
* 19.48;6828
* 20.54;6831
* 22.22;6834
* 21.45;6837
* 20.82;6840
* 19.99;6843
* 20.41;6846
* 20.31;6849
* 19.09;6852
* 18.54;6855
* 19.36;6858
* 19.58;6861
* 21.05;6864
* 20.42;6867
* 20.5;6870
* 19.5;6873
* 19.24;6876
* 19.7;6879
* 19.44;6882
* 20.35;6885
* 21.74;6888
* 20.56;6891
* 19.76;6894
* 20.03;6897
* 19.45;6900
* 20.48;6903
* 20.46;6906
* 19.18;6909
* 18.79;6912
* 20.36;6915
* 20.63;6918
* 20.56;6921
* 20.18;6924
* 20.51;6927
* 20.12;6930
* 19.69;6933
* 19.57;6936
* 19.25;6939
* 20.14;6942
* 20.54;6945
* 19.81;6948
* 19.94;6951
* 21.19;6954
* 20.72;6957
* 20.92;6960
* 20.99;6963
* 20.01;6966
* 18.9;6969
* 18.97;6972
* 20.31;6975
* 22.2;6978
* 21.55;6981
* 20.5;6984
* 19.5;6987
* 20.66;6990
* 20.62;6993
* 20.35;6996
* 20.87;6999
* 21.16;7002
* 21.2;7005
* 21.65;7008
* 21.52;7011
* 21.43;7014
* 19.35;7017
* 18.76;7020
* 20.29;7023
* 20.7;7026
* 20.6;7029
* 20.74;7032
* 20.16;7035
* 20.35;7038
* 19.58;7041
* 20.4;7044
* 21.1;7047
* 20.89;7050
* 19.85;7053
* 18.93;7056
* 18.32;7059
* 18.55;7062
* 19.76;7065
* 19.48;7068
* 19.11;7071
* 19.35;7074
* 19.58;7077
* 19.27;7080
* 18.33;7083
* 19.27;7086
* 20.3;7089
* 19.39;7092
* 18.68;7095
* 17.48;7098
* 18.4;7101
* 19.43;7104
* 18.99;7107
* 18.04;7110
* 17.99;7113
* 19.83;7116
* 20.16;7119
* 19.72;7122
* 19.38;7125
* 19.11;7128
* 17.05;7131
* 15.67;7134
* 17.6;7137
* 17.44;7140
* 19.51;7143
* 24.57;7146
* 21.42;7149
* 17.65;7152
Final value 31.3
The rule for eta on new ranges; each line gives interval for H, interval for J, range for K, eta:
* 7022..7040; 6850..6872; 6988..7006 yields 1.7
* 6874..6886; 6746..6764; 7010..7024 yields 1.8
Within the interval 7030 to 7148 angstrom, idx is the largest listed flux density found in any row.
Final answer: 24.57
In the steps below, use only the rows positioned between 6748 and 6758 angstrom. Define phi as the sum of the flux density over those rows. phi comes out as 57.2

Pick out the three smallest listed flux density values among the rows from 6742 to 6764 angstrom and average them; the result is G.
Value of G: 17.4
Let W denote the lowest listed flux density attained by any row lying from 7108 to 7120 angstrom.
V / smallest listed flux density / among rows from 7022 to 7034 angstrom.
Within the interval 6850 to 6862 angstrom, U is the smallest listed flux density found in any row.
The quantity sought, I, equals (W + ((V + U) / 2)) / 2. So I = 18.7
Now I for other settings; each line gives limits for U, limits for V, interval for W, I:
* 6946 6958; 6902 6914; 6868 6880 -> 19.3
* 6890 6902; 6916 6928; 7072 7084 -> 19.1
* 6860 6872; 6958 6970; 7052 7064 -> 18.8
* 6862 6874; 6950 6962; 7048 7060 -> 19.0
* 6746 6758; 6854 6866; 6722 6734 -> 18.6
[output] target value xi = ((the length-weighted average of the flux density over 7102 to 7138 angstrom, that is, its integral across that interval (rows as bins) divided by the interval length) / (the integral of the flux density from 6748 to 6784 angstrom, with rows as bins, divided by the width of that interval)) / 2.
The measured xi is 0.468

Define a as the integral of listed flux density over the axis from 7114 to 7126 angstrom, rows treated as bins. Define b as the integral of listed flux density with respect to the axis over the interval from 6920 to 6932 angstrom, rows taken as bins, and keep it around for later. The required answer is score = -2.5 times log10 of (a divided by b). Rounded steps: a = 237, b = 244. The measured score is 0.03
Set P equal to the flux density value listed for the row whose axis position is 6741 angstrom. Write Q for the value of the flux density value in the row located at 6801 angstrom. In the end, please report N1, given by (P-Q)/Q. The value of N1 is -0.03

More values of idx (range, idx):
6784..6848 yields 23.59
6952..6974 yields 21.19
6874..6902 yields 21.74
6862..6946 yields 21.74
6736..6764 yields 20.85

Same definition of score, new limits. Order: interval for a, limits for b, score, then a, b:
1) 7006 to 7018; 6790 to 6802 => -0.05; 253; 242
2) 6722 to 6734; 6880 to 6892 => 0.02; 242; 246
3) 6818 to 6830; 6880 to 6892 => 0.08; 229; 246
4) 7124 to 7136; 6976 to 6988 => 0.18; 213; 252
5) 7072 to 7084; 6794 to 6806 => 0.06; 230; 243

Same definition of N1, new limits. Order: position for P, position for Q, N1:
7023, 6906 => -0.01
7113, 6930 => -0.11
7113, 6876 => -0.06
